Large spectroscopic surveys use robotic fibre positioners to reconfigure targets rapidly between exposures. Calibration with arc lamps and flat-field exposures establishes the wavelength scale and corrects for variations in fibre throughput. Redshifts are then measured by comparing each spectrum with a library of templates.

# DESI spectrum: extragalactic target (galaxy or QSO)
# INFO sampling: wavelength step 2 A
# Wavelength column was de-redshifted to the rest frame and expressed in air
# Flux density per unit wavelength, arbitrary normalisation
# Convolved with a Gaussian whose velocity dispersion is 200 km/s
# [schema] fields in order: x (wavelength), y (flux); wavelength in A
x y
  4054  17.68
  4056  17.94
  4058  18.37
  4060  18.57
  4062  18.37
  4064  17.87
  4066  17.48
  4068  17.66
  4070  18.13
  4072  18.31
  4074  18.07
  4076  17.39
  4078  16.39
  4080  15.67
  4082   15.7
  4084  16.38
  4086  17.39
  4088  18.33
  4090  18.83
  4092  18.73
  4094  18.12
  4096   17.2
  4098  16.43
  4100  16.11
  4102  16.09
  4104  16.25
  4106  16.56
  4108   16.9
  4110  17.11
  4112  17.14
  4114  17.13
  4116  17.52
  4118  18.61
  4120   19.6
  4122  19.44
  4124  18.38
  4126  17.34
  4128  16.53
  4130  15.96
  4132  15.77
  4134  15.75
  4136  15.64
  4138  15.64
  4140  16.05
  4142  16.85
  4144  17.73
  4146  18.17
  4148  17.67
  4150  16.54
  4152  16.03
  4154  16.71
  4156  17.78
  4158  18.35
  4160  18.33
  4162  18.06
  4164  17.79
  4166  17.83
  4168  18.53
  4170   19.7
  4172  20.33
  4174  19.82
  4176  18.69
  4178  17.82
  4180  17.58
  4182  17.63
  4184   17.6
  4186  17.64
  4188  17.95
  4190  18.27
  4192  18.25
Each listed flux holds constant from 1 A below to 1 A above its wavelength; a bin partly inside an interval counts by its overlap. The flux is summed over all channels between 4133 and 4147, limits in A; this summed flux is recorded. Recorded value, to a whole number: 116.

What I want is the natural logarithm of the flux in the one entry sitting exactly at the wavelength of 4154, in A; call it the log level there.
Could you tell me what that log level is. 2.816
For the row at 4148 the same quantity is 2.872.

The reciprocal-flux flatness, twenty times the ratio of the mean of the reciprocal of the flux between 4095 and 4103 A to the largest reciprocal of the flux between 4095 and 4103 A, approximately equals 19.6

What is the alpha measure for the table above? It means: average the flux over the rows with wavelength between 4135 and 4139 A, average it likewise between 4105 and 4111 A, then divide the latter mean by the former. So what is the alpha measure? 1.08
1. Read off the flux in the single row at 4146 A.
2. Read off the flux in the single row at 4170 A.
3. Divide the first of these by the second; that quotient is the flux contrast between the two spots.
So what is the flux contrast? 0.92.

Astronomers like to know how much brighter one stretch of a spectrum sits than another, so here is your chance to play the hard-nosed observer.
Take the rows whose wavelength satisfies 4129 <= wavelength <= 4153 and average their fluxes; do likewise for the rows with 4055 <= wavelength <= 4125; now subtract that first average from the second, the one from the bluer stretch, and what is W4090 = 1.1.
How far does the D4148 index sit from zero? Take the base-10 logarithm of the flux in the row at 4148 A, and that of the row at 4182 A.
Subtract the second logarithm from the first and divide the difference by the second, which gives 0.00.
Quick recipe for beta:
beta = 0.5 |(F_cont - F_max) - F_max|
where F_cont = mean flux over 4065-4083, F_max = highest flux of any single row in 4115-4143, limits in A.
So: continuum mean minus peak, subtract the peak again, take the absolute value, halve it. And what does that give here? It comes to 11.0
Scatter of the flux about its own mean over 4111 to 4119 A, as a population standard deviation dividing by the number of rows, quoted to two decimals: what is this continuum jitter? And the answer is 0.60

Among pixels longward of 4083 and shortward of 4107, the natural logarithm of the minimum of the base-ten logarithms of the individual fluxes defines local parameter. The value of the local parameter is 0.188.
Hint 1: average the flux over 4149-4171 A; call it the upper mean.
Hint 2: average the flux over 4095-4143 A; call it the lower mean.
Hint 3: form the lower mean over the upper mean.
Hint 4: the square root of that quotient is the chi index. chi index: 0.98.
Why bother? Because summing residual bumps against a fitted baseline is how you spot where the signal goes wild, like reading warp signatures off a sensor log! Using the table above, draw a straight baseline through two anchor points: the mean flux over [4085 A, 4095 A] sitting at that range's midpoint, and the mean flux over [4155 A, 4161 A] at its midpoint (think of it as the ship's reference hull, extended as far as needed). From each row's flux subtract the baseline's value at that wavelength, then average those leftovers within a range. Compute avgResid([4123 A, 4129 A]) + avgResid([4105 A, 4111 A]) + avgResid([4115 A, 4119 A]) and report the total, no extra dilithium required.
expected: -2.4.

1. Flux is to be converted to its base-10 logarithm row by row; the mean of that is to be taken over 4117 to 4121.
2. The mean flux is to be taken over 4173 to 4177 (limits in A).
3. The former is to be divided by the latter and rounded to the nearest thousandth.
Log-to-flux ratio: 0.067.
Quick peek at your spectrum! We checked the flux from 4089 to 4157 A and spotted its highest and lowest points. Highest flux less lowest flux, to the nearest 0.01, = 3.96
